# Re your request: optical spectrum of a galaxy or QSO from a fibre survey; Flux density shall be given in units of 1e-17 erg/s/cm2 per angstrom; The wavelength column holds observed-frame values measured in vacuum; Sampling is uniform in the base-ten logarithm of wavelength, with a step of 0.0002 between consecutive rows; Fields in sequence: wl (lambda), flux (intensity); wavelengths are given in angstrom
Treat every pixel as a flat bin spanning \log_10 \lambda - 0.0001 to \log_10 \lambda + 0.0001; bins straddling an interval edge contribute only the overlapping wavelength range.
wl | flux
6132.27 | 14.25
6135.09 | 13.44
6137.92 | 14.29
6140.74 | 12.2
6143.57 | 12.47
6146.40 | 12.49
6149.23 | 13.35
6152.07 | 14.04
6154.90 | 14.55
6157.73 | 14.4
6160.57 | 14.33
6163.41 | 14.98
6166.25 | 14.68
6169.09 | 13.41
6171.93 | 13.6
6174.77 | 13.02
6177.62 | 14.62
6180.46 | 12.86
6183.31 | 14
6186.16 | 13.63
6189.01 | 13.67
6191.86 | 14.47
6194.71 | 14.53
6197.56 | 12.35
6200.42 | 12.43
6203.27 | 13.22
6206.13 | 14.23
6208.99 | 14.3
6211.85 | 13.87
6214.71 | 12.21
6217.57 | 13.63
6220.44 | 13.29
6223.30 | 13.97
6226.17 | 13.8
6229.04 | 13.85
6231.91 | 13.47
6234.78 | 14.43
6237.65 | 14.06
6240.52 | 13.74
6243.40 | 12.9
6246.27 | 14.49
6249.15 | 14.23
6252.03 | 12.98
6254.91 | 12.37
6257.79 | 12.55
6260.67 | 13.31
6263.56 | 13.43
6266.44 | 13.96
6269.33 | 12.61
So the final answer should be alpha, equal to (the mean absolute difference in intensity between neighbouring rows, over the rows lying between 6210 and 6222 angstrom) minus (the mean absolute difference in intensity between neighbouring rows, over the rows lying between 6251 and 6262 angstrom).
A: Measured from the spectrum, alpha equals 0.62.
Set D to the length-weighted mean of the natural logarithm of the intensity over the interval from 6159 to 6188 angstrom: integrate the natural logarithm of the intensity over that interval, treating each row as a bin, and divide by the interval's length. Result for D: 2.63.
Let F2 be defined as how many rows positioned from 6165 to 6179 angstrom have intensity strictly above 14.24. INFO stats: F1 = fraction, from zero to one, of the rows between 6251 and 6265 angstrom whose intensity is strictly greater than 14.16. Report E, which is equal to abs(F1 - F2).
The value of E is 2.0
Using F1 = 0.0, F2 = 2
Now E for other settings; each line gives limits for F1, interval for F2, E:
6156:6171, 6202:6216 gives 0.2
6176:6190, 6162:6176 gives 1.8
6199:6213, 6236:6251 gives 0.6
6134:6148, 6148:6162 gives 2.8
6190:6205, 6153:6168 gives 4.6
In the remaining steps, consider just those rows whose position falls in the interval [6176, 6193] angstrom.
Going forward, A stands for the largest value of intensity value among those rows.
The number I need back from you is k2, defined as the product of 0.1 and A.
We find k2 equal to 1.462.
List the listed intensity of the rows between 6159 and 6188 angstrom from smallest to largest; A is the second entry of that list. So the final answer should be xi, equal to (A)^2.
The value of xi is 170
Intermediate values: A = 13.02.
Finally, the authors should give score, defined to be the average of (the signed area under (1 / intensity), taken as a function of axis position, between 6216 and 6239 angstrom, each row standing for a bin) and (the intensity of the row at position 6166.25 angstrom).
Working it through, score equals 8.2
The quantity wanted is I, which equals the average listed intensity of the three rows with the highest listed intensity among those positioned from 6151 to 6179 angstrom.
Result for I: 14.8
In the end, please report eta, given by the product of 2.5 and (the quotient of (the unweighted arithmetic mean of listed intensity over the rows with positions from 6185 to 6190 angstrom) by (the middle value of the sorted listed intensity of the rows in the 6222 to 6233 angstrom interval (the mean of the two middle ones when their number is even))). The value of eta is 2.47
